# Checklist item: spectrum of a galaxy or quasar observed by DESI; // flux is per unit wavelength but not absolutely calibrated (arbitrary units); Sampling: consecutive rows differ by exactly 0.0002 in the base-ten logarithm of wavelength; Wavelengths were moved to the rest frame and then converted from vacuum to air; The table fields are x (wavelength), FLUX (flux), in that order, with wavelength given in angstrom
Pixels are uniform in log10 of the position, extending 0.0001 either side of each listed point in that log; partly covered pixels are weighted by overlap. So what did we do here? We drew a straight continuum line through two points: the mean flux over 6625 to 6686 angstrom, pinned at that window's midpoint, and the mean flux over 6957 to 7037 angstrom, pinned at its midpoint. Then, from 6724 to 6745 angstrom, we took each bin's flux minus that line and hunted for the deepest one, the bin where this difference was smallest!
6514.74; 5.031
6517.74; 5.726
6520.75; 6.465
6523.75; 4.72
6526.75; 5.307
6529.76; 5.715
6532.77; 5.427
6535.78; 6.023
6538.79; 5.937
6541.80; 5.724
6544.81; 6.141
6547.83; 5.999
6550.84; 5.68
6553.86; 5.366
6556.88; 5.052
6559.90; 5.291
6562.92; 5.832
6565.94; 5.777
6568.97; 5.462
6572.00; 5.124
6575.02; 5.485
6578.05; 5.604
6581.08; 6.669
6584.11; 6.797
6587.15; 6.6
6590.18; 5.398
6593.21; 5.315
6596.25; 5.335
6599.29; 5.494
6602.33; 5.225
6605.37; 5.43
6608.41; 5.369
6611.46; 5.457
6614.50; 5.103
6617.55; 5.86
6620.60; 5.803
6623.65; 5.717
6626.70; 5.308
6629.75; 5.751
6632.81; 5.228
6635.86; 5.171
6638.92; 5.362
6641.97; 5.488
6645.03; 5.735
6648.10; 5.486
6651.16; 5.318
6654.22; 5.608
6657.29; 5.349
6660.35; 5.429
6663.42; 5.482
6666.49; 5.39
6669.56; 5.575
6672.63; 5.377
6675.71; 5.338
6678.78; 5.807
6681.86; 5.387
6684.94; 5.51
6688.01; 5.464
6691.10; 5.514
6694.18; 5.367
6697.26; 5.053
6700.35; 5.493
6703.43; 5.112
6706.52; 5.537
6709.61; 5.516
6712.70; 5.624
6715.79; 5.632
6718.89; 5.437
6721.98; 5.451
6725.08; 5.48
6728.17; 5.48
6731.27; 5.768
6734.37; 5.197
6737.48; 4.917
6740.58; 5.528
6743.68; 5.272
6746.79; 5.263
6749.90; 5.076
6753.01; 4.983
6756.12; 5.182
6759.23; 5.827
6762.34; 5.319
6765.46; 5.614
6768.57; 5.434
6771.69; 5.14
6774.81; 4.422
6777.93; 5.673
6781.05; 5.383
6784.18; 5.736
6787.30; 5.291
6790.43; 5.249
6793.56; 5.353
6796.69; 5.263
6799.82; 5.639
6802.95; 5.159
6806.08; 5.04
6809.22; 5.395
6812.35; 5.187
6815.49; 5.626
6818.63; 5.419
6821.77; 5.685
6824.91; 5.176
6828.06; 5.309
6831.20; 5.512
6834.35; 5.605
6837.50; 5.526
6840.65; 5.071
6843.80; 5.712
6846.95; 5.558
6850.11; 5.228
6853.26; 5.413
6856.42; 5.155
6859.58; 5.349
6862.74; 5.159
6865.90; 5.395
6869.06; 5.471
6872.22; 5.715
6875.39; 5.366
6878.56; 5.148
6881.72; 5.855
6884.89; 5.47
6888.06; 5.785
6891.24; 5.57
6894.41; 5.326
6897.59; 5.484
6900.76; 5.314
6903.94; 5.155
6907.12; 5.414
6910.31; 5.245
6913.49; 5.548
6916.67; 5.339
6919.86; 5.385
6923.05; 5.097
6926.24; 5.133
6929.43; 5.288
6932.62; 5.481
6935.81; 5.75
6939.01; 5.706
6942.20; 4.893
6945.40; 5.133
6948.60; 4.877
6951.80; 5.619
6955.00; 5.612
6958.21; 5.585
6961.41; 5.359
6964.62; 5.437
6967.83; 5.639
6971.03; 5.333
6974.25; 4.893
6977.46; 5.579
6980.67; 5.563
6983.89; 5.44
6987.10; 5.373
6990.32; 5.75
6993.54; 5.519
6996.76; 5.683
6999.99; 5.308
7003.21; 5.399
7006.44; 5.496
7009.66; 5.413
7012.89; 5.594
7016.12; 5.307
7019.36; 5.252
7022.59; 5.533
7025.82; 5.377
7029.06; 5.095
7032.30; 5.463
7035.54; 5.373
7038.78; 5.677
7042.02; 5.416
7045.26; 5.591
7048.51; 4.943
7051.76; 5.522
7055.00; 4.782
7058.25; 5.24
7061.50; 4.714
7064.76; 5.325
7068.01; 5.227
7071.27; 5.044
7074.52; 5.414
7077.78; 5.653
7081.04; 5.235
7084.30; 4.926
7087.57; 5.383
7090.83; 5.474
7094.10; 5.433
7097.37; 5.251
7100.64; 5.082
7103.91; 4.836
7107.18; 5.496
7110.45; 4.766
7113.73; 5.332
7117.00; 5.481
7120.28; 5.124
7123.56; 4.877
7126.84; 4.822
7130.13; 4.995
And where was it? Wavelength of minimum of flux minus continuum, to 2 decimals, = 6737.48 angstrom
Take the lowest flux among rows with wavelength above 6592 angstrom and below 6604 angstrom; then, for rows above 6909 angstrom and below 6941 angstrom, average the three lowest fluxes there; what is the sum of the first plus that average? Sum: 10.4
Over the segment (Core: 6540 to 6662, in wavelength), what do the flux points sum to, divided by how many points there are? 5.58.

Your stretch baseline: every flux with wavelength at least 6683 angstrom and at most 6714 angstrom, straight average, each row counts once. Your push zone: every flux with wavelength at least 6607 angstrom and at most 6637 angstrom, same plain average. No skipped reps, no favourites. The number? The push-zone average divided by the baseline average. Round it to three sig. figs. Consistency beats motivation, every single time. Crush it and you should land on 1.01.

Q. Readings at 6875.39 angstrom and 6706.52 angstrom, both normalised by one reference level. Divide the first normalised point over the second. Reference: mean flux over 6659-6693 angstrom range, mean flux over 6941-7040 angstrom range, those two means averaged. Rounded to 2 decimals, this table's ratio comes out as 0.97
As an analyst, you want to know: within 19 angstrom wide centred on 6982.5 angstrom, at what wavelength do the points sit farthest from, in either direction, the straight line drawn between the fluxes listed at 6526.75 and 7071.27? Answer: 6990.32 angstrom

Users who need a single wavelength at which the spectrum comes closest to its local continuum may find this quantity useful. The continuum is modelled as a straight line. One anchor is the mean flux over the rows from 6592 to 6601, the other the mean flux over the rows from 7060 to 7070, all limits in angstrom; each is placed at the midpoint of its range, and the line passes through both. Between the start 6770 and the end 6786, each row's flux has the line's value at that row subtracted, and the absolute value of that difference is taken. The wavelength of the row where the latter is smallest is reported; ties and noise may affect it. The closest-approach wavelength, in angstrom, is 6781.05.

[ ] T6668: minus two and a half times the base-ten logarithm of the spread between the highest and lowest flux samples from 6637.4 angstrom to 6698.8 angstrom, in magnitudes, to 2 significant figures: 0.31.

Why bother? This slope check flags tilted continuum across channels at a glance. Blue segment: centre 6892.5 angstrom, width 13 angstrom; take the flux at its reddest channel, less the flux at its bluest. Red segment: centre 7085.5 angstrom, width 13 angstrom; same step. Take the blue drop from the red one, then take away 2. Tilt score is -1.46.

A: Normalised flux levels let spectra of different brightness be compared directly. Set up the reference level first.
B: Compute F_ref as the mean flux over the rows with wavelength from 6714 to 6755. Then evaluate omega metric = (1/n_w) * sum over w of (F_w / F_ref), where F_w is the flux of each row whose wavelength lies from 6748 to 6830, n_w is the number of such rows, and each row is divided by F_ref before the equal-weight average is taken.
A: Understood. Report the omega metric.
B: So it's 0.997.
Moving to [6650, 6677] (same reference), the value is 1.016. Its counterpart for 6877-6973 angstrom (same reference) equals 1.010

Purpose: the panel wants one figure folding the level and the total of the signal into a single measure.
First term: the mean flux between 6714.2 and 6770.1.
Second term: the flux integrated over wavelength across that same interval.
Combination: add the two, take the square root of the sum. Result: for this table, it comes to 17.5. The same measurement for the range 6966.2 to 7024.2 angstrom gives 17.9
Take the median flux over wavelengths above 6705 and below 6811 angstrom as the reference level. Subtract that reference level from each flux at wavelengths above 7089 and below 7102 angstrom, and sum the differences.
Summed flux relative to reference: -0.3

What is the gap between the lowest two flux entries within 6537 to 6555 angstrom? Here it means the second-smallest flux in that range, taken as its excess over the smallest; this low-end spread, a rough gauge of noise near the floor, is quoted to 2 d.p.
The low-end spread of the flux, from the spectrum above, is 0.31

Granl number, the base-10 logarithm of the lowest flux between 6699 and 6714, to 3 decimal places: 0.709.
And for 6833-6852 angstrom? 0.705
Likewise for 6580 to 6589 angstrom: 0.820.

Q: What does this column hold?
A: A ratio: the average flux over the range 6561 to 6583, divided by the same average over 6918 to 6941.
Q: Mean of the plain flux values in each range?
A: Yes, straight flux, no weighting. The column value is 1.06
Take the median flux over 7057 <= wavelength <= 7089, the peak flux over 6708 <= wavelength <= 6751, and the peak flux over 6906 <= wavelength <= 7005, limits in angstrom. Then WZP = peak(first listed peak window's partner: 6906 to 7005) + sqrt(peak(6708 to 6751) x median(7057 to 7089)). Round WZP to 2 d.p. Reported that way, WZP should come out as 11.25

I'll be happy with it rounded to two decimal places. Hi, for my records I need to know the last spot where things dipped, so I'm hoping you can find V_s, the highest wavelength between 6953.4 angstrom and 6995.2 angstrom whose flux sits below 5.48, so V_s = 6987.10 angstrom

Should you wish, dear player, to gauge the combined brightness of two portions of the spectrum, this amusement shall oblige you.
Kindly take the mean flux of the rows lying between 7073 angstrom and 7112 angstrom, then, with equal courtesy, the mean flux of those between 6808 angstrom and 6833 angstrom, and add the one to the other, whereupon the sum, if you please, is 10.7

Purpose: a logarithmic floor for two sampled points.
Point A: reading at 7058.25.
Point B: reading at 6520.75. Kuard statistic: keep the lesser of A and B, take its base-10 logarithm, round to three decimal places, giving 0.719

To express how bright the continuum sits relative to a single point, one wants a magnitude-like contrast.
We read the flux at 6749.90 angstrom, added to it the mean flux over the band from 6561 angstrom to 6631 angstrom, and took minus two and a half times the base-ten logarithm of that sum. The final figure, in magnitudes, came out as -2.58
